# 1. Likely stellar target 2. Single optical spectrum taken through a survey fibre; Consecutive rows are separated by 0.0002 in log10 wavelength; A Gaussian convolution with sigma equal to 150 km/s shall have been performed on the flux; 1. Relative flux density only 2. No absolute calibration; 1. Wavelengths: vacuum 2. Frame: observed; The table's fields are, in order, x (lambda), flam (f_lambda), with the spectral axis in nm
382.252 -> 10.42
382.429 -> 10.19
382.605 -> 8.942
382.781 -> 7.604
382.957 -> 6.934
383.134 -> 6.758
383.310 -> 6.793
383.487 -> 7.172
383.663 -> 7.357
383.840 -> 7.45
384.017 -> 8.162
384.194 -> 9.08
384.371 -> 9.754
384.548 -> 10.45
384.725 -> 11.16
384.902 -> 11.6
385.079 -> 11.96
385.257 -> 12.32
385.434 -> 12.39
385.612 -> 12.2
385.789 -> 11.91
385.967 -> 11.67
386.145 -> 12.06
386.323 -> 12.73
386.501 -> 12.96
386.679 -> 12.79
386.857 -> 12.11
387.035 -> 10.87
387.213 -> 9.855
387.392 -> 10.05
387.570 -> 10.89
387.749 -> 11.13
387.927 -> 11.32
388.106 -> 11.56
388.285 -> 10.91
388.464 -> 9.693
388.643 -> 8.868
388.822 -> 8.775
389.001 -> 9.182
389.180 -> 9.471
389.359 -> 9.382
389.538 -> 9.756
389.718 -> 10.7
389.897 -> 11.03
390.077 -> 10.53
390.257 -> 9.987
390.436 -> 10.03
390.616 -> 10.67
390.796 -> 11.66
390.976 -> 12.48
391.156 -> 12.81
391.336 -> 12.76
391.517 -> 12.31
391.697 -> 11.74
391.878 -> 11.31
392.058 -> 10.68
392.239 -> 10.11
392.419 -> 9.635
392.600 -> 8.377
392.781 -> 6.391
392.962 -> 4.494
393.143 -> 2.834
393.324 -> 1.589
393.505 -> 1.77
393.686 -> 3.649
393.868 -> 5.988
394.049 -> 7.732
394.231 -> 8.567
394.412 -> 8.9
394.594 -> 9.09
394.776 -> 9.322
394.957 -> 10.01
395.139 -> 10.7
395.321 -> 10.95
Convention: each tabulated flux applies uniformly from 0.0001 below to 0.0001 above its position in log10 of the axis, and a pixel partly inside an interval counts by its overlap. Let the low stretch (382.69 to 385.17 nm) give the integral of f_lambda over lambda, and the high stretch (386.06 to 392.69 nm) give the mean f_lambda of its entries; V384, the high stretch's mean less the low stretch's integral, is -11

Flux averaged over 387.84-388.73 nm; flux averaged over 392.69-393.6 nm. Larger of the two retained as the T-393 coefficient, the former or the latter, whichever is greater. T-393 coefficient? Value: 10.5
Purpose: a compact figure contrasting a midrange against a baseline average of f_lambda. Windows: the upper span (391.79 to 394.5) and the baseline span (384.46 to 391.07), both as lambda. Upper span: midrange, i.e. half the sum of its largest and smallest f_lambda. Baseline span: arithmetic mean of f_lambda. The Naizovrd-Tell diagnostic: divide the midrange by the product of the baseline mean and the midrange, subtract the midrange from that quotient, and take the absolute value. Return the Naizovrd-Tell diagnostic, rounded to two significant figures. 6.4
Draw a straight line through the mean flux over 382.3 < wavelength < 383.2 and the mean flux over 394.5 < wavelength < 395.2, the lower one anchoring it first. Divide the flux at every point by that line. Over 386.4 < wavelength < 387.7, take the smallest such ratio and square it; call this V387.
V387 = 1.3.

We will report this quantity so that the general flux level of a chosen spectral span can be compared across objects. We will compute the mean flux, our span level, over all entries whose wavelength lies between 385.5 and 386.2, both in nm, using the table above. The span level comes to 12.0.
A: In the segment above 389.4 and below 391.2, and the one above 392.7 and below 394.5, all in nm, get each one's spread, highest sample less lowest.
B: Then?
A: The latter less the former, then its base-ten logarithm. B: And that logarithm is 0.629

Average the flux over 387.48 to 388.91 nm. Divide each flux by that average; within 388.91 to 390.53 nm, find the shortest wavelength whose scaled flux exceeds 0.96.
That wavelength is 389.718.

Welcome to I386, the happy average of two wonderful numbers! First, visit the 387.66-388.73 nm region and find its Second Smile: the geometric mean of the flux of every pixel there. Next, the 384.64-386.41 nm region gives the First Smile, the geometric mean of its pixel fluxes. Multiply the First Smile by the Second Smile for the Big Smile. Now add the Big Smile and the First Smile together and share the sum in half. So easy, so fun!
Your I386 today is 69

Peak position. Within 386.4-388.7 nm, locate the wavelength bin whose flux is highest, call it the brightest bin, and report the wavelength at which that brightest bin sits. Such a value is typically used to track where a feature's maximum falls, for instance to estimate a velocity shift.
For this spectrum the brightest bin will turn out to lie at 386.501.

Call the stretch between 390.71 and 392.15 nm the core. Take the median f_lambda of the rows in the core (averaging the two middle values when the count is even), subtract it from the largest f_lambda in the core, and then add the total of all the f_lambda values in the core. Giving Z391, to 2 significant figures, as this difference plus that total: 97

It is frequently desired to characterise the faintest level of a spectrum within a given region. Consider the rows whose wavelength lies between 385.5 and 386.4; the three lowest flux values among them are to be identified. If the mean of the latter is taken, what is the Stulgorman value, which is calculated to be 11.9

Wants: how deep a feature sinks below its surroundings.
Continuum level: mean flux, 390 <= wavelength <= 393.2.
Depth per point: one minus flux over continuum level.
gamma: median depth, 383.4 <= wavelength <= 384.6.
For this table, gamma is 0.18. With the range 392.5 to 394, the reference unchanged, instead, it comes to 0.59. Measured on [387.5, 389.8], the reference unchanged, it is 0.02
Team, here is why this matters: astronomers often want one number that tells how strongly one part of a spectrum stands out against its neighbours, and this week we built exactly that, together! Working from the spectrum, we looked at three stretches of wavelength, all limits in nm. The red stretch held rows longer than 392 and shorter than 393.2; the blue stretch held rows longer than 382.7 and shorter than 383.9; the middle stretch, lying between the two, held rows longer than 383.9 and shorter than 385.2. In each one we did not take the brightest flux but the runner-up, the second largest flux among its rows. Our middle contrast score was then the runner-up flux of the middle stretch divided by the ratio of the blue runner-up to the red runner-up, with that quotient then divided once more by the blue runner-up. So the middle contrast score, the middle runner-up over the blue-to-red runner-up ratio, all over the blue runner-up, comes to 2.1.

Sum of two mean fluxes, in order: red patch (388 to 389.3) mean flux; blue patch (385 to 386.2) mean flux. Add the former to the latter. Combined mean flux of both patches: 21.9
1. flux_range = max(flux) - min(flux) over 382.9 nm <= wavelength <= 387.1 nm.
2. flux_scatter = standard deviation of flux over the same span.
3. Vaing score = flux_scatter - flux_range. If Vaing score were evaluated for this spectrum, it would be -4.0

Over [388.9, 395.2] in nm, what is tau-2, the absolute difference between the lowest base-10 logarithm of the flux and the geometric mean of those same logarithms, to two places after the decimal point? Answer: 0.67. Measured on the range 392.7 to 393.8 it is 0.23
